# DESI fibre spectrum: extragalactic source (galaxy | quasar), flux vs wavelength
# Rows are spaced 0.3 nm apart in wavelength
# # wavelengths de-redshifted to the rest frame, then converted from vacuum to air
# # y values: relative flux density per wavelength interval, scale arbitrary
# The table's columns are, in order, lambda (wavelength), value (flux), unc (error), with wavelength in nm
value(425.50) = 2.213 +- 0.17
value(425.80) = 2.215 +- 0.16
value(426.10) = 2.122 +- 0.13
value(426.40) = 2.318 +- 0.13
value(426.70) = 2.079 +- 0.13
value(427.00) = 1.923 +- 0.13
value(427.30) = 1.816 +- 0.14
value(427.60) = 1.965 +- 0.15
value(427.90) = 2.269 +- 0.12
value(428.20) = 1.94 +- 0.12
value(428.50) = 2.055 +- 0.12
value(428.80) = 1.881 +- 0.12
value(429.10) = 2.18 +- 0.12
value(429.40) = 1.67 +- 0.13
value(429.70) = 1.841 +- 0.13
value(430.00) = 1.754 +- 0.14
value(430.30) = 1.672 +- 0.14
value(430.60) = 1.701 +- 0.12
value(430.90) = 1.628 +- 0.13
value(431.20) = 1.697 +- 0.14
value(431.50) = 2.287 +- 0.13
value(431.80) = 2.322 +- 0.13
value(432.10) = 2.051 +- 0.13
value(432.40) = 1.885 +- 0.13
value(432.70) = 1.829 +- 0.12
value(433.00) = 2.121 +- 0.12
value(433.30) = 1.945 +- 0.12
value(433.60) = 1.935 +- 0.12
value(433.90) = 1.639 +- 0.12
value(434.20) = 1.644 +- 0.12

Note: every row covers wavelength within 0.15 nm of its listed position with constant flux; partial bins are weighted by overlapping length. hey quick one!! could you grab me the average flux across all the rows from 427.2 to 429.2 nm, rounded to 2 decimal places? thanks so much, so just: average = 2.02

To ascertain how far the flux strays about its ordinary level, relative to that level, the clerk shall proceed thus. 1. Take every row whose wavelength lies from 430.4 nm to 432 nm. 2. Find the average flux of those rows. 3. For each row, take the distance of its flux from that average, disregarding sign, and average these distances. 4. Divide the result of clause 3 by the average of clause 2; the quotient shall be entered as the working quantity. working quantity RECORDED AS 0.157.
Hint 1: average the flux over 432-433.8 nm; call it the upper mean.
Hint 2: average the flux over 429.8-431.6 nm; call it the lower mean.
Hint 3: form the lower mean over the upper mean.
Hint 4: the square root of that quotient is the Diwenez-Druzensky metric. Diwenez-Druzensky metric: 0.955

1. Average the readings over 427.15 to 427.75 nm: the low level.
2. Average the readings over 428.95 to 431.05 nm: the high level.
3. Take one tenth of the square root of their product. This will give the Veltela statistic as 0.183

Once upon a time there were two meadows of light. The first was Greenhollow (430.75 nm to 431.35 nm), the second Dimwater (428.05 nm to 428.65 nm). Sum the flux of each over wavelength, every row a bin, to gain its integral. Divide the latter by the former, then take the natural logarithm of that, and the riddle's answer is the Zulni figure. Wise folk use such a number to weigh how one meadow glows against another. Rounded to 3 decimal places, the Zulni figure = 0.184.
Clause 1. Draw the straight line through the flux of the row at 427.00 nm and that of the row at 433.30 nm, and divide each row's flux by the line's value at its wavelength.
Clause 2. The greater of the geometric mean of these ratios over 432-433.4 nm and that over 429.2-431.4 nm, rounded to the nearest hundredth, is 1.01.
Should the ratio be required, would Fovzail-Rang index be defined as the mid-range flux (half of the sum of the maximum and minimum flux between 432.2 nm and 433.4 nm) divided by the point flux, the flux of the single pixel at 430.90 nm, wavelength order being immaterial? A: 1.21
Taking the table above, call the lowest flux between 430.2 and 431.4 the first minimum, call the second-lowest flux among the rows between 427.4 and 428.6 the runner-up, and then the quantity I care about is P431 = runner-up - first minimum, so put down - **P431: 0.337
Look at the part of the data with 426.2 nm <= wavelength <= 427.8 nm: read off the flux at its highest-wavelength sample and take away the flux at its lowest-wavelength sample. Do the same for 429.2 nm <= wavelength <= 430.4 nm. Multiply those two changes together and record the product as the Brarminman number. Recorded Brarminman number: 0.00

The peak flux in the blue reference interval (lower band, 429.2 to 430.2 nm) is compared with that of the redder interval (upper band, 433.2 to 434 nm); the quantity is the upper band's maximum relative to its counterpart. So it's 1.06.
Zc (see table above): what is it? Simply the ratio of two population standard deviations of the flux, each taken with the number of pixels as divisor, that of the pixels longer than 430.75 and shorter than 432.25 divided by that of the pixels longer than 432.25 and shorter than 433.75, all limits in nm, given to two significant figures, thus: 3.0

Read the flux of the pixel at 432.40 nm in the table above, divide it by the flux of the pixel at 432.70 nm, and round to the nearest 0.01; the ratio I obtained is 1.03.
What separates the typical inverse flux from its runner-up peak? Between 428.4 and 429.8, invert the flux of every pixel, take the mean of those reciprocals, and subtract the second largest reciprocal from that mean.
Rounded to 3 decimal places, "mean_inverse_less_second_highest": -0.019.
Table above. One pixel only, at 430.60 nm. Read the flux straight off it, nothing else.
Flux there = 1.701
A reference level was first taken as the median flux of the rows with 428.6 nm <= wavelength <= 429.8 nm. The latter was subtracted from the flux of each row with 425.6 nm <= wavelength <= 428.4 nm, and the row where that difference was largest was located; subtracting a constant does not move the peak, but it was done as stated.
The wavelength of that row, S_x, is 426.40 nm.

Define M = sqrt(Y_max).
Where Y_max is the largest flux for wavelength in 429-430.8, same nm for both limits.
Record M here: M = 1.48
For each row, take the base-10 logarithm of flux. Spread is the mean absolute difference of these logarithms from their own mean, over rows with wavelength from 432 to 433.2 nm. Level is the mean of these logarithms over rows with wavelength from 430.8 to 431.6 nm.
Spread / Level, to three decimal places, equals 0.095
